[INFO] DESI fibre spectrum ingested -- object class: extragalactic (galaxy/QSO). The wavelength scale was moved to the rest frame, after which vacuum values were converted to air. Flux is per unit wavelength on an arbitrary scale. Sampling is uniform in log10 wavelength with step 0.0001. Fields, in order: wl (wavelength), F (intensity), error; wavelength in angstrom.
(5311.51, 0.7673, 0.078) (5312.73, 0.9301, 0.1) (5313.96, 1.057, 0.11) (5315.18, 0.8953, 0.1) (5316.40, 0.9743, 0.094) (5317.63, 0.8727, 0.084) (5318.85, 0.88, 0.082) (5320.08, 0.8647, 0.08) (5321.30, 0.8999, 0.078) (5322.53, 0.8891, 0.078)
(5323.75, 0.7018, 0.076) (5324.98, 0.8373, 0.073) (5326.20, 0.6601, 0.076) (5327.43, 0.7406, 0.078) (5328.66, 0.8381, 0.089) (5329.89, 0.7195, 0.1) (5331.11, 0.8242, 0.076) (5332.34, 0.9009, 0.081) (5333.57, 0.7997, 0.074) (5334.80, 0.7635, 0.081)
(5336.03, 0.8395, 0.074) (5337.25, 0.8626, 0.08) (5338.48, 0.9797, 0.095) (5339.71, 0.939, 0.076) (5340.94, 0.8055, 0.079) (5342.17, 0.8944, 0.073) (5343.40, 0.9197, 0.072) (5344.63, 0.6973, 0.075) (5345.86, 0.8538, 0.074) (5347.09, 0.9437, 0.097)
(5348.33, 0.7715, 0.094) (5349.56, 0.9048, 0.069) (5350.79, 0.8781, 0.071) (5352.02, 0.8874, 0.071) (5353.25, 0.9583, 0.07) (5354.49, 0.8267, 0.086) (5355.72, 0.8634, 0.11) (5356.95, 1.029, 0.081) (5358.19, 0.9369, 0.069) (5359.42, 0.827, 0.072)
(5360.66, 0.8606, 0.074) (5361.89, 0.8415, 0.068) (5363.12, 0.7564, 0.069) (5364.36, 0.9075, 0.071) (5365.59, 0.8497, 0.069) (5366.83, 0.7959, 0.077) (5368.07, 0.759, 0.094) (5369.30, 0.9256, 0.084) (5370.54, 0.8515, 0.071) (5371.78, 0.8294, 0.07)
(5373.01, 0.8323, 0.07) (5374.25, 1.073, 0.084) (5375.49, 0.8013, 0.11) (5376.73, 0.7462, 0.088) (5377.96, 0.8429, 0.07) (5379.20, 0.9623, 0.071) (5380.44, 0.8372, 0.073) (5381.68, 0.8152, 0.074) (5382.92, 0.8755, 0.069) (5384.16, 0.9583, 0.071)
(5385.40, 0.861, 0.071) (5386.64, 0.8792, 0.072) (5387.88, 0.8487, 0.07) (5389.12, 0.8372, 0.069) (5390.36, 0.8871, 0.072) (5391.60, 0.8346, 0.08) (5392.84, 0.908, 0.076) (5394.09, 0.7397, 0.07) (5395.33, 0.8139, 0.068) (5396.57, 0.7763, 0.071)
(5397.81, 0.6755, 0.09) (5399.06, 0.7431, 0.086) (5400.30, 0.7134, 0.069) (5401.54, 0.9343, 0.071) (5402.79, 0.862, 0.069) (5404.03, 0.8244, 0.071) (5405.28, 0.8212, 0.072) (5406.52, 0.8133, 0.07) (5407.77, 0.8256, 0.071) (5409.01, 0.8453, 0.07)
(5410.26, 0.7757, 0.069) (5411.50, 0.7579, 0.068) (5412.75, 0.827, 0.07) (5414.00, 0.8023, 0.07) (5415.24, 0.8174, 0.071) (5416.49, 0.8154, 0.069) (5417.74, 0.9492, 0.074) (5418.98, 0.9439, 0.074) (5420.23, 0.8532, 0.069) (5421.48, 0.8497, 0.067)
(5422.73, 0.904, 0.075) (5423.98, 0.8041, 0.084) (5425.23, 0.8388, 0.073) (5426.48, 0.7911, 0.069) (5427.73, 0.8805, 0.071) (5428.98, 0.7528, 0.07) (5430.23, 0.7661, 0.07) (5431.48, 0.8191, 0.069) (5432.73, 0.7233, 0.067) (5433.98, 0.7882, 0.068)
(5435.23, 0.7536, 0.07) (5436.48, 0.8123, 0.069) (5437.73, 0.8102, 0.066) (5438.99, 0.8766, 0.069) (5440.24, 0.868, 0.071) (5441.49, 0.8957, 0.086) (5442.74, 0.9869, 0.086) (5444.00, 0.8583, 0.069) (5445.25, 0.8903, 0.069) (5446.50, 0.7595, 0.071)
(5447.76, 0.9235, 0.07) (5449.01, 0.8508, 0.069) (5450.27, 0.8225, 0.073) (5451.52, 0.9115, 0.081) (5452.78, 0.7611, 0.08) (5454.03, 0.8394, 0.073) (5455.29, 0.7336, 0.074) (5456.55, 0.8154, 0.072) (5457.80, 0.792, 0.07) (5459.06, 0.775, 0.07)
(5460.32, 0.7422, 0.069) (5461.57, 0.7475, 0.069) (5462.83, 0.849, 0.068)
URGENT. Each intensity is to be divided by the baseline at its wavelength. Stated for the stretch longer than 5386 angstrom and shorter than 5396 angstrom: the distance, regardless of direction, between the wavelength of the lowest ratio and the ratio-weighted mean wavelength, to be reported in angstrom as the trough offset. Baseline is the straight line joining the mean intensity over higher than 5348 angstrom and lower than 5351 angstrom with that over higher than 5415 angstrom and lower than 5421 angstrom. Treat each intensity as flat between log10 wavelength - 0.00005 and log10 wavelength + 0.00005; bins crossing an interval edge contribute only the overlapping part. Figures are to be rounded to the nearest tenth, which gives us 3.2 angstrom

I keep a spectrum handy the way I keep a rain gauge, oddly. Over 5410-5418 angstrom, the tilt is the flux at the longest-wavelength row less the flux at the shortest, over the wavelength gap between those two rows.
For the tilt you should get 0.02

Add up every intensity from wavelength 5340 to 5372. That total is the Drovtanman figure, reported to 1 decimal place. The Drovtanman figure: 22.4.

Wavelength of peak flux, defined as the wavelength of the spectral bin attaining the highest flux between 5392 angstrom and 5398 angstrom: 5392.84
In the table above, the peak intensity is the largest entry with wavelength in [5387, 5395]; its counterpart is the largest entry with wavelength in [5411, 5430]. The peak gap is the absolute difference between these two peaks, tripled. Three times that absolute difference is 0.12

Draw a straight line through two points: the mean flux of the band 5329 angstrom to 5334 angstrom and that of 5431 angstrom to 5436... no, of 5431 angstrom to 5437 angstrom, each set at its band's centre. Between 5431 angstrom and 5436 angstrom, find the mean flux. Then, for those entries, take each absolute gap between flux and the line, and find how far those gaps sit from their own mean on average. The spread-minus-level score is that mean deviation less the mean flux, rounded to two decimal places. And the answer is -0.76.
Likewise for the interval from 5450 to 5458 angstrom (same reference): -0.78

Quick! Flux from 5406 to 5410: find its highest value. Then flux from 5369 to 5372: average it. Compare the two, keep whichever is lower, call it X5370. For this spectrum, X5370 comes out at 0.85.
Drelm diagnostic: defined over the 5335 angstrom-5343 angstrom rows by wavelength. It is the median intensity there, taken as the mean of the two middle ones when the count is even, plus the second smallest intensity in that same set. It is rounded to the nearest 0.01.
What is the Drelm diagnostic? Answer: 1.72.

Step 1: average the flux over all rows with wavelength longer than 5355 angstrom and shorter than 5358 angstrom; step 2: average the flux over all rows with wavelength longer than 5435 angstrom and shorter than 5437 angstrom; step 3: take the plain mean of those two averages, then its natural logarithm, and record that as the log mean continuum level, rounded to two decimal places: -0.15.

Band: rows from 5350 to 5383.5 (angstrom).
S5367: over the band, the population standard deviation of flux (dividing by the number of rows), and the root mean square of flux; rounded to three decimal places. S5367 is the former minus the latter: -0.793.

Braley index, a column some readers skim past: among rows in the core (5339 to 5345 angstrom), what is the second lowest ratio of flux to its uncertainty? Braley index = 10.2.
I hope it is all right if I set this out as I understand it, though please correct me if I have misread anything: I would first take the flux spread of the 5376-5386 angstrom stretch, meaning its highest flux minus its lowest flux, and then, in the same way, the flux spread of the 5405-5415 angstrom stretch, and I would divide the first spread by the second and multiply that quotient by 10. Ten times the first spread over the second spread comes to 24.7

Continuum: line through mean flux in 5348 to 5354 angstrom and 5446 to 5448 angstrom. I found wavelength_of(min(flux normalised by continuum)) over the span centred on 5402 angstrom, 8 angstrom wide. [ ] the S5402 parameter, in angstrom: 5400.30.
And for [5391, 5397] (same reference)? 5394.09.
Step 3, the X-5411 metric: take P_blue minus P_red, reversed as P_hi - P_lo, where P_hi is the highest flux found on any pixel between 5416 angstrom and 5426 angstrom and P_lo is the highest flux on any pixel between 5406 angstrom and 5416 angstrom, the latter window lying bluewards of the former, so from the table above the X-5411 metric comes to 0.10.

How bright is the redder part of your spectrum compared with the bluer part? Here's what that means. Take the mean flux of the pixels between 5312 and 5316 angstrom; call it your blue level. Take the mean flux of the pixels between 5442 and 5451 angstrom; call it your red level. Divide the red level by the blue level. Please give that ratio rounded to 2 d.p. 0.91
